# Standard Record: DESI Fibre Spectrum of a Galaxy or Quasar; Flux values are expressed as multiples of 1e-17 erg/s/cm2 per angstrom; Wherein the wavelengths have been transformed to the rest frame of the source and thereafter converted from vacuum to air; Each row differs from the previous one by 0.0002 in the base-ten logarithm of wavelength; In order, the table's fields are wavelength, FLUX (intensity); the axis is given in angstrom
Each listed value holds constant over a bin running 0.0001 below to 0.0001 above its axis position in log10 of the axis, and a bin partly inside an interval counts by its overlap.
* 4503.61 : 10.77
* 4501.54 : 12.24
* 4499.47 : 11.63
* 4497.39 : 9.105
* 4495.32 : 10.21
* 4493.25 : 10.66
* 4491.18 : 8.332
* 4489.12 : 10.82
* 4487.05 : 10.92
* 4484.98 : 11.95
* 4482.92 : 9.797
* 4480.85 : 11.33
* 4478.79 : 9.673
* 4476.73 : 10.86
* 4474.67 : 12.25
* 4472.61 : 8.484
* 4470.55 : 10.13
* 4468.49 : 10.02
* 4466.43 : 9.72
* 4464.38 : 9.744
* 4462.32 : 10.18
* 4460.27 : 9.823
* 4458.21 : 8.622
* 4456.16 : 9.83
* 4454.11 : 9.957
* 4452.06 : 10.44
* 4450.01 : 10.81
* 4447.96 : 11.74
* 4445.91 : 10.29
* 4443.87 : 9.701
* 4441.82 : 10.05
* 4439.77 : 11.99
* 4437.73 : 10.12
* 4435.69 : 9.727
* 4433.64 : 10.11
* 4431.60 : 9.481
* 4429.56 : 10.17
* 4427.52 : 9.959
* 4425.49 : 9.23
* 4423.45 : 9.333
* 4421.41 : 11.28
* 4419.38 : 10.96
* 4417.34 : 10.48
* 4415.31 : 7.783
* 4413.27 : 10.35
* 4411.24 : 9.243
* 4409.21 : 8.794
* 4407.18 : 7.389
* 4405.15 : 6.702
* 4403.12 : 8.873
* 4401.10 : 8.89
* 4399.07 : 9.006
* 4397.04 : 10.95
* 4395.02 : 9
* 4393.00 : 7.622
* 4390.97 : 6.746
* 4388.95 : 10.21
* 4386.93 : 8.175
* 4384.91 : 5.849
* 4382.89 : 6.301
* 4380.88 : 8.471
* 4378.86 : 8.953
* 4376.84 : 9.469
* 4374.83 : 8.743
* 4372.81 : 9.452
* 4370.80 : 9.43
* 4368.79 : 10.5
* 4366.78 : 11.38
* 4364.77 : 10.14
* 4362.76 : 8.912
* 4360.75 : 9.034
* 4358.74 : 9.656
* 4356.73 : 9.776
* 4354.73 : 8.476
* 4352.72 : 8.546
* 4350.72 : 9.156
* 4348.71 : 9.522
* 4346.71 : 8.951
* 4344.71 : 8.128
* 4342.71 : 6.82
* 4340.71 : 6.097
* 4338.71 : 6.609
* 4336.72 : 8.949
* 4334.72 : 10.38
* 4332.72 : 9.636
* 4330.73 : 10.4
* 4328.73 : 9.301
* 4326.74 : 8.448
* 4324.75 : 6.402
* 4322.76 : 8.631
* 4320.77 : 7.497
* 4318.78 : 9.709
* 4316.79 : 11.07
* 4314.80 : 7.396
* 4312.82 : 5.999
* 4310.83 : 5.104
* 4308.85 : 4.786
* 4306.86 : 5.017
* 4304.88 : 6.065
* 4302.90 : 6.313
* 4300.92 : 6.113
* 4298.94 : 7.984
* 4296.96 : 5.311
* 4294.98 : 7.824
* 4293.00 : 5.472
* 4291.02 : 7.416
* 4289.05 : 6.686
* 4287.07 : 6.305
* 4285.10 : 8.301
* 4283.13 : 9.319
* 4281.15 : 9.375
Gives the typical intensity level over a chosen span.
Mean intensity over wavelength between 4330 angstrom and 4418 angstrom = 8.8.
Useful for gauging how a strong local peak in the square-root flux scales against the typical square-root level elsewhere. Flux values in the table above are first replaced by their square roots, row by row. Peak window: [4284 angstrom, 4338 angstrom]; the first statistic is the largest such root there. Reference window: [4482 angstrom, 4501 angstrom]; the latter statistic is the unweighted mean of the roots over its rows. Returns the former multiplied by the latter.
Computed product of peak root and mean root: 10.7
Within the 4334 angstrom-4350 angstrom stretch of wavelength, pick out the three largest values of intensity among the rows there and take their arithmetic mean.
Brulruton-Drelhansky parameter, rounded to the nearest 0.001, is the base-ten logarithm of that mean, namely 0.983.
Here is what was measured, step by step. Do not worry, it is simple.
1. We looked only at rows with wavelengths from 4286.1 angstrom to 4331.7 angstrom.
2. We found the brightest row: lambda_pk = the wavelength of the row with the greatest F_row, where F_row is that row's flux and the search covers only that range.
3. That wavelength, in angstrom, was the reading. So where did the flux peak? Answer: 4316.79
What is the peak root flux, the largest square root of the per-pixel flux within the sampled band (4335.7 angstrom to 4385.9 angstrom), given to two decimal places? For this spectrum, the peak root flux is 3.37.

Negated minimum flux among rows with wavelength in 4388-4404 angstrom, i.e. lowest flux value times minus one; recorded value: -6.7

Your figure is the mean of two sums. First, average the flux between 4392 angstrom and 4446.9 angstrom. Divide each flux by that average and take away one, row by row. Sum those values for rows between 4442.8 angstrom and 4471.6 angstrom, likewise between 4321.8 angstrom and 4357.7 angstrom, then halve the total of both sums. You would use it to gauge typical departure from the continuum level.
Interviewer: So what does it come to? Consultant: -0.5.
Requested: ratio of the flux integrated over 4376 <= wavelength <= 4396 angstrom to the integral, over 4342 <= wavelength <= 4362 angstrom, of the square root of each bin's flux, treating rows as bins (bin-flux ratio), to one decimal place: 2.7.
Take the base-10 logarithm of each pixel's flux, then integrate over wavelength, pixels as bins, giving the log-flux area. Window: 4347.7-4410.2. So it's 59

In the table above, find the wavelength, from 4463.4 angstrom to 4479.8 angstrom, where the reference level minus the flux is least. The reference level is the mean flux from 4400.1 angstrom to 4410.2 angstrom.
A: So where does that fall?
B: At 4474.67 angstrom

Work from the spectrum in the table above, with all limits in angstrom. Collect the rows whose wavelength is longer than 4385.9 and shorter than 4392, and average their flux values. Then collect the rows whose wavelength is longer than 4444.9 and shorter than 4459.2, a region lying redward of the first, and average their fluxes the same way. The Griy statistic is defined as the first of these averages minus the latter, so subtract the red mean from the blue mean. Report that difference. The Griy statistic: -1.9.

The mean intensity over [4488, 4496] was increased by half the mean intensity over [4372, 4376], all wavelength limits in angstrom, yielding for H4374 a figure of 14.6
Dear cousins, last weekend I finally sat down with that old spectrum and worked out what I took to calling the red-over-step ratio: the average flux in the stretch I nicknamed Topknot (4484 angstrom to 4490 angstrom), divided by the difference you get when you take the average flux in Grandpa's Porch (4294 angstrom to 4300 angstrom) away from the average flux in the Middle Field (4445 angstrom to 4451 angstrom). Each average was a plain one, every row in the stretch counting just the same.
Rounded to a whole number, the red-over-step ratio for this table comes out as 3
